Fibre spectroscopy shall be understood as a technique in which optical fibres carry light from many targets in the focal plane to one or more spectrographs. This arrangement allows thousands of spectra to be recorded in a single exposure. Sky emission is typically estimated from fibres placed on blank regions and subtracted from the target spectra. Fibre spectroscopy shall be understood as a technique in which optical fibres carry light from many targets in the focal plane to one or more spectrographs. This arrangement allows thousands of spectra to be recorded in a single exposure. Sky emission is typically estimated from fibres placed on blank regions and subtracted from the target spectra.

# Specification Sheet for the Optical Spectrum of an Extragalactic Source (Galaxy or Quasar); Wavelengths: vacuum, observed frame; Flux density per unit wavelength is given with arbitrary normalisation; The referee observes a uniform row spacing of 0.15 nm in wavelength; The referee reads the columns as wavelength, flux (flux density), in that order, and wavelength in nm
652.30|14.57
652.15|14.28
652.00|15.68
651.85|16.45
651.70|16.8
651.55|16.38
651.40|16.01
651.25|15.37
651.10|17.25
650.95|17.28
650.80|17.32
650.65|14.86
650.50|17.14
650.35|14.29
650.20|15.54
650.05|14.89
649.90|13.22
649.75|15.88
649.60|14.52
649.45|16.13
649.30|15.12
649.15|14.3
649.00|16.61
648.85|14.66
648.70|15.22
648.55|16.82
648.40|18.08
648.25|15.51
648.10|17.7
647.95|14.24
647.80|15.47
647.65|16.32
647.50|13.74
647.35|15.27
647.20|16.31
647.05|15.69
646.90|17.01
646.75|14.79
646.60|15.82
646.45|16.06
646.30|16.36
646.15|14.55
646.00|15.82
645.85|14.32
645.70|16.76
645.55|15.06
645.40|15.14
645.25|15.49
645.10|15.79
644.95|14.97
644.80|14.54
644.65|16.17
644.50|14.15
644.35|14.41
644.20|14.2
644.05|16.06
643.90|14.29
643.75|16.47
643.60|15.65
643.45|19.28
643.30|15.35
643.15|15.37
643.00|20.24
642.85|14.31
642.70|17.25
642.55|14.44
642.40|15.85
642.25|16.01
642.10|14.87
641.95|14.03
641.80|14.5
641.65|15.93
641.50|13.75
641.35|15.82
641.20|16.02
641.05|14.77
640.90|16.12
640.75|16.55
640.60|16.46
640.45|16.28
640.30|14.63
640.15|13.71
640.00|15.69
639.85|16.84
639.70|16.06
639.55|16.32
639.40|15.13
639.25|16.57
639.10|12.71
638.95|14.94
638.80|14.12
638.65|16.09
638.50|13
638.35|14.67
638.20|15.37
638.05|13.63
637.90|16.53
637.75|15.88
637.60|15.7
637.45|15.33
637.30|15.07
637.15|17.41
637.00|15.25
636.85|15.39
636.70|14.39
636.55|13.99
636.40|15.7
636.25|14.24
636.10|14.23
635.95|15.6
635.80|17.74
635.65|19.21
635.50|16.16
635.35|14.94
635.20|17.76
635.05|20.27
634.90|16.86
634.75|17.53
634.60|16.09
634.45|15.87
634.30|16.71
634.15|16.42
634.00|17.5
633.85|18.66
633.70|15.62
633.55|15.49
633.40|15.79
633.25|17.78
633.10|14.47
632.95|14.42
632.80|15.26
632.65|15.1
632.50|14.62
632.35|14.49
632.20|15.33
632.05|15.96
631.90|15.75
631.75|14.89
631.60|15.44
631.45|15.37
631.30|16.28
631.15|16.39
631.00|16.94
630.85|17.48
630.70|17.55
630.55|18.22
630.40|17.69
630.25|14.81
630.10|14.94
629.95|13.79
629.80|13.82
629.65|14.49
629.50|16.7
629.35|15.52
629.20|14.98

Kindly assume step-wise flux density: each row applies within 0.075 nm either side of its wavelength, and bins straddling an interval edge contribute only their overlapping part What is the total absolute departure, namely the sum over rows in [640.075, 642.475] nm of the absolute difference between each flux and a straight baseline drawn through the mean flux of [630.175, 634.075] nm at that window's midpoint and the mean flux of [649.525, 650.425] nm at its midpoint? 14.1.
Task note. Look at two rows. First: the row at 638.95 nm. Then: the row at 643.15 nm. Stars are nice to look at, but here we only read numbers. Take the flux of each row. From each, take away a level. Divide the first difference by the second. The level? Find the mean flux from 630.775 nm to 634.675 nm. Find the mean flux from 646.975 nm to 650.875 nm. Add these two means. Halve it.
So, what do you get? 2.1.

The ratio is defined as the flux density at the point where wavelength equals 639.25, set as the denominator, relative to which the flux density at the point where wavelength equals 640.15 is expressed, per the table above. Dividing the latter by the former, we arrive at 0.83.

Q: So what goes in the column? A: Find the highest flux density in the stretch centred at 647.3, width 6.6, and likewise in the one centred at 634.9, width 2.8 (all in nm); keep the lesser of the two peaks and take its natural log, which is 2.89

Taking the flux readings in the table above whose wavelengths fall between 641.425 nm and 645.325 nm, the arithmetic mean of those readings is 15.5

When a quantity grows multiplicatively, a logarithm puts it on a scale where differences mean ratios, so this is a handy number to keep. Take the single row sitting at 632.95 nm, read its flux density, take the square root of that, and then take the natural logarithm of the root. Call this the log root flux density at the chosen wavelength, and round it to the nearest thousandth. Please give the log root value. 1.334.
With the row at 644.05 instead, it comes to 1.388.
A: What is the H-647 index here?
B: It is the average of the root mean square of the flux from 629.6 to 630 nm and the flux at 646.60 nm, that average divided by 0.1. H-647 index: 149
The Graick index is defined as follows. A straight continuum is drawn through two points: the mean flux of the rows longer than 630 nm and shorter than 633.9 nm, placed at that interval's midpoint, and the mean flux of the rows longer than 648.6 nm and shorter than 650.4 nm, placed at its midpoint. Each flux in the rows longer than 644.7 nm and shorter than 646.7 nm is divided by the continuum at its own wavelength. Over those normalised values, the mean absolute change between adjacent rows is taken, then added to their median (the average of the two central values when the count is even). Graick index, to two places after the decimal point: 1.08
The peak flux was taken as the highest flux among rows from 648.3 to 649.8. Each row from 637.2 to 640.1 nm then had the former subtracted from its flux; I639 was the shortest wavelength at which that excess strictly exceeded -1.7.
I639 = 637.90 nm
